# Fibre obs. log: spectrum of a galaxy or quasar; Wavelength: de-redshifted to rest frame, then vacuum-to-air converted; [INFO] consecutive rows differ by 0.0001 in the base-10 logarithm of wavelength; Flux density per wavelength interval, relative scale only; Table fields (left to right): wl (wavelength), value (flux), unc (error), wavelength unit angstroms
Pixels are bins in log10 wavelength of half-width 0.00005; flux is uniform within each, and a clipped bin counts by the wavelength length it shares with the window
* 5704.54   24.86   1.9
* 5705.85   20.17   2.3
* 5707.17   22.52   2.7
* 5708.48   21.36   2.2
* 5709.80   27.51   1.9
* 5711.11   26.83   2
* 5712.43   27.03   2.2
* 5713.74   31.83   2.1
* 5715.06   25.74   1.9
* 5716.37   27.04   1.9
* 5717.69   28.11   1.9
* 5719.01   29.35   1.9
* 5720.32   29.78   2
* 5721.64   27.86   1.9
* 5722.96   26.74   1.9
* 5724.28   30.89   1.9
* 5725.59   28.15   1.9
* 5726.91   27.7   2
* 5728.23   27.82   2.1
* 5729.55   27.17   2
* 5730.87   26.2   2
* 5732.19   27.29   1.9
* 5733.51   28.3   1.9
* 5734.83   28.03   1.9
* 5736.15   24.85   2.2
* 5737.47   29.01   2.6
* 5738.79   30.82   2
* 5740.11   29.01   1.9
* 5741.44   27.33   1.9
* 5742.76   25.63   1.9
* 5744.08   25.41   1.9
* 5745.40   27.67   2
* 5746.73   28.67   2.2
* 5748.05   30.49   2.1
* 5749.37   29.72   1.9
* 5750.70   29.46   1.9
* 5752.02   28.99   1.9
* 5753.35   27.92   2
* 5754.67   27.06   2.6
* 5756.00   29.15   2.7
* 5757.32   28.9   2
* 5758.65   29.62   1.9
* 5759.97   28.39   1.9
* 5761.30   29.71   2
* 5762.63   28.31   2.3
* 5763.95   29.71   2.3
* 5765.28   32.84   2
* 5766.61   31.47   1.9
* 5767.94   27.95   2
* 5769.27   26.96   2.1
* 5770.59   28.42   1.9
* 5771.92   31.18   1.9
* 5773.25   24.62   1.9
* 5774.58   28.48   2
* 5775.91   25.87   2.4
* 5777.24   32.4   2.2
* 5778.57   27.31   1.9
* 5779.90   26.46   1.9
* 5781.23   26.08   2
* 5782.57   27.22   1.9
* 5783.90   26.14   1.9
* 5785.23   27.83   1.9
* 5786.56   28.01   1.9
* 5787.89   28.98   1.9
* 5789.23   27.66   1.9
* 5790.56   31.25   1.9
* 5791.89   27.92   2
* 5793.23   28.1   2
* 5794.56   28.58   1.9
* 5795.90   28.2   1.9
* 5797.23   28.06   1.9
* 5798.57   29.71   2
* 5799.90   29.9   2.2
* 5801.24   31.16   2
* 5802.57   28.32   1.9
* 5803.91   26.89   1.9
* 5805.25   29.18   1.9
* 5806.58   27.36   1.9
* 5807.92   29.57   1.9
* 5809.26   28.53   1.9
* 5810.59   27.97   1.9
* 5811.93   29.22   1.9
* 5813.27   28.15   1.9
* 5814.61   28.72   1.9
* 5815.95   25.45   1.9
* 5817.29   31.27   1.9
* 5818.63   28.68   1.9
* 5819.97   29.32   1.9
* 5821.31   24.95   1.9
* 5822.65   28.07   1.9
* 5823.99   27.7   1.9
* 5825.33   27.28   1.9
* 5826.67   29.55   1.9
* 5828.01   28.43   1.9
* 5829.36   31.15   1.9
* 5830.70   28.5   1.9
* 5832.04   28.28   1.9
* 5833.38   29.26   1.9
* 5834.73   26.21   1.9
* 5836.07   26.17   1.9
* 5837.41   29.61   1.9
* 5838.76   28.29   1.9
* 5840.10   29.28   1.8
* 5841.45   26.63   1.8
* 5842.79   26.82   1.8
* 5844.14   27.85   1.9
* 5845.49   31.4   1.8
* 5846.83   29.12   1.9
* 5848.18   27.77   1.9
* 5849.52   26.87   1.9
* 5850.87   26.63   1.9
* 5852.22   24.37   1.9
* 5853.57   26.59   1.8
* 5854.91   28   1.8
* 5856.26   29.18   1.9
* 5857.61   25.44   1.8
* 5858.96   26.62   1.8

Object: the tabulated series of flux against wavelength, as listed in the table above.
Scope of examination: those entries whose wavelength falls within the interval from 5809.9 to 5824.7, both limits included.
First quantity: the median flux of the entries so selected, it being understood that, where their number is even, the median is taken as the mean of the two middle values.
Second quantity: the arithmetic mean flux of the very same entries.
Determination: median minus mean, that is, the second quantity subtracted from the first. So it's 0.01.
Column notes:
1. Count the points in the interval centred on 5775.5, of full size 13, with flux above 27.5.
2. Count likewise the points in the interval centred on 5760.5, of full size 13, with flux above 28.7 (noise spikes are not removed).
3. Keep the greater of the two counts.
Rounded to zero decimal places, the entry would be 7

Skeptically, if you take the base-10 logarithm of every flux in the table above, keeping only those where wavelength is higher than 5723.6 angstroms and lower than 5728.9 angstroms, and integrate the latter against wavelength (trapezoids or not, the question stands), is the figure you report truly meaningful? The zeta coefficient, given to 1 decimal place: 7.7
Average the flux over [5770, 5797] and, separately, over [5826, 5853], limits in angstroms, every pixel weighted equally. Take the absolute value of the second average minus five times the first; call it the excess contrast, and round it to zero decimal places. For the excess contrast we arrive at 112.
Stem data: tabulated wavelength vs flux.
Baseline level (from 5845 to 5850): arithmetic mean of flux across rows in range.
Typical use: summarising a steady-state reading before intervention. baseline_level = 28.8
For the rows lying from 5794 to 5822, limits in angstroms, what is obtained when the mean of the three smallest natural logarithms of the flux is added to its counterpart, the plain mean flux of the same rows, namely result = 31.8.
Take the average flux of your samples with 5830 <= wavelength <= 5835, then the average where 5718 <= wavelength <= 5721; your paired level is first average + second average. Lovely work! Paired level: 57.6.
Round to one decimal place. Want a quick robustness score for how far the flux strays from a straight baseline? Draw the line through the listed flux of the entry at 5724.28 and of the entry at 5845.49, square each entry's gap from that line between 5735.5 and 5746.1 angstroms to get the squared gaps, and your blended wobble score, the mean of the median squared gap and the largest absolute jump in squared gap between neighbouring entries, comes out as 22.7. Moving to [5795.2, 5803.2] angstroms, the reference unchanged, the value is 6.9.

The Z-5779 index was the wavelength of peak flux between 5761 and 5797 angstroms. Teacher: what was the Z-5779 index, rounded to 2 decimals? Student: 5765.28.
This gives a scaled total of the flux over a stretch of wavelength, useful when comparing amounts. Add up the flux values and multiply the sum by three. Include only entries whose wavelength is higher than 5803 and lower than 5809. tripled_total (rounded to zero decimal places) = 339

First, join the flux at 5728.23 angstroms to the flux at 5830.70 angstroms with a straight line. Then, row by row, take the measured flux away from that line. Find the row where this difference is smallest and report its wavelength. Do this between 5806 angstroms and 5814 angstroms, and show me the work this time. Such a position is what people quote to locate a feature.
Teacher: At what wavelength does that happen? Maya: 5807.92 angstroms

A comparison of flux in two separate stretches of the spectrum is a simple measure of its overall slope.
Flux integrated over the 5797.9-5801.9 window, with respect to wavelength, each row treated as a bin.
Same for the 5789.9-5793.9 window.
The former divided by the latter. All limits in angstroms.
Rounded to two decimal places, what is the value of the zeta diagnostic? 1.04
